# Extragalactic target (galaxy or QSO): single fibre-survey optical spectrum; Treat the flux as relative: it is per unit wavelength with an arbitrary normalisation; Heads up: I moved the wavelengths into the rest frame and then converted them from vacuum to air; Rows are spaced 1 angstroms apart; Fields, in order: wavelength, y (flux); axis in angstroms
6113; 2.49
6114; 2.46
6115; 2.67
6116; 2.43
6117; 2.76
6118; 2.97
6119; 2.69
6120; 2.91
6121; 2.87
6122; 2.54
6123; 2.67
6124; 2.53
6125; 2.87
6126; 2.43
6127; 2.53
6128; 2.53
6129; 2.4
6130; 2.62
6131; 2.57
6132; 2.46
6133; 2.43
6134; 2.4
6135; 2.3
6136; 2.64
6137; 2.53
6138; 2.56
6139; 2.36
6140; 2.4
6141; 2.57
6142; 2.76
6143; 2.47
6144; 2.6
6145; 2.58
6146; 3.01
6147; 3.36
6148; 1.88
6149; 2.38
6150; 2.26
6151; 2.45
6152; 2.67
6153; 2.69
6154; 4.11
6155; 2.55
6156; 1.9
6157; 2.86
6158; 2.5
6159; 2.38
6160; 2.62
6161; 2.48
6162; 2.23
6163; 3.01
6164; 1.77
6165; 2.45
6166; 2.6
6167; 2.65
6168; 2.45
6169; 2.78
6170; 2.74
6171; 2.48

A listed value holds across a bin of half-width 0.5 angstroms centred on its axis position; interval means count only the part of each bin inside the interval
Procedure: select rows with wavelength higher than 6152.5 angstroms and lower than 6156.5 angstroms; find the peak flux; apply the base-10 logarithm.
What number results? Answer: 0.61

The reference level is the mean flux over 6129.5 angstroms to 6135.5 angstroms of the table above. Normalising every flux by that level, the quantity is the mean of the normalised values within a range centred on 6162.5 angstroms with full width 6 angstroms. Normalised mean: 0.99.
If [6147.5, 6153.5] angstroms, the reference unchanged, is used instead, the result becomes 0.97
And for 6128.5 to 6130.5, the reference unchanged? 1.02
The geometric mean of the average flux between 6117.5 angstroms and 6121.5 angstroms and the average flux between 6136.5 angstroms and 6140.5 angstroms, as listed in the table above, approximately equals 2.65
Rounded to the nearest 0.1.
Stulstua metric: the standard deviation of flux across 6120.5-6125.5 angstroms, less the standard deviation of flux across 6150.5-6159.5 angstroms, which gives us -0.4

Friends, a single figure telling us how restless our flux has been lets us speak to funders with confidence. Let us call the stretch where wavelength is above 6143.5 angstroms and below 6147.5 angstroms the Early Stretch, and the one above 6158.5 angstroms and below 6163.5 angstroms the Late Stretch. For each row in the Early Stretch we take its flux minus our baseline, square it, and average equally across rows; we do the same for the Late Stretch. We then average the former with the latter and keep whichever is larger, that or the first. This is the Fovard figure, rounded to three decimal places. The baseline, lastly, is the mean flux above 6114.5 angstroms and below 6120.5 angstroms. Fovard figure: 0.126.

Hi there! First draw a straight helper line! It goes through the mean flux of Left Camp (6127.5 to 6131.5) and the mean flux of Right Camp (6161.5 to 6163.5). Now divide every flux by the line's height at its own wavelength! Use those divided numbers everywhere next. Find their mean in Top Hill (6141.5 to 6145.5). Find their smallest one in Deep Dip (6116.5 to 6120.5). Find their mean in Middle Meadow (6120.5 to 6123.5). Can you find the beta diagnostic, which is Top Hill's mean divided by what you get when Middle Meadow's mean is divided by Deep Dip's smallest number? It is 1.015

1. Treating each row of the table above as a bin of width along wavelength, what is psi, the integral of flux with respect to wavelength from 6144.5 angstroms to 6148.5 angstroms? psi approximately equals 10.8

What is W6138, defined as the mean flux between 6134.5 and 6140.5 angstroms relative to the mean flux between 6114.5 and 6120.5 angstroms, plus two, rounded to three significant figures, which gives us 2.90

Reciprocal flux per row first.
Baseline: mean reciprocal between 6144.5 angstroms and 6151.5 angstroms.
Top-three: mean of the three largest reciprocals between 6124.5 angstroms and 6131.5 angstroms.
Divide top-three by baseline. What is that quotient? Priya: 1.01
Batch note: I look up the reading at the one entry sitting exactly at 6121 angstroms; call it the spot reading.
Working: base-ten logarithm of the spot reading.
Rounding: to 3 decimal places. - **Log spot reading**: 0.458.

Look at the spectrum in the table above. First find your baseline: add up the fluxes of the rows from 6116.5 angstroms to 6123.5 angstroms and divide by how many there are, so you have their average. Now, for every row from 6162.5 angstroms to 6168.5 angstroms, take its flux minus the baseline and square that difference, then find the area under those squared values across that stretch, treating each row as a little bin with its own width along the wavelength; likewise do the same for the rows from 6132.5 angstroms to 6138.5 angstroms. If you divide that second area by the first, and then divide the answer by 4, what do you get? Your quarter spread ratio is 0.1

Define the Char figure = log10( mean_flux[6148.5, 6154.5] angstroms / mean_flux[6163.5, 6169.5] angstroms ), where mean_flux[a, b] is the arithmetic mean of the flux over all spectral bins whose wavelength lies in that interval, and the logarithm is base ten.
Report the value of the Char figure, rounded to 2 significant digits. 0.052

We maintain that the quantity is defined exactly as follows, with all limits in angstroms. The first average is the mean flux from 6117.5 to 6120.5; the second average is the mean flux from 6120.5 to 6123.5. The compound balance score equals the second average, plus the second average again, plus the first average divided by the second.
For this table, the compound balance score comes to 6.4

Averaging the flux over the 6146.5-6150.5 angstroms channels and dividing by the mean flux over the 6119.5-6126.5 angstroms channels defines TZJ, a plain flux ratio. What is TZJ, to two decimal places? 0.92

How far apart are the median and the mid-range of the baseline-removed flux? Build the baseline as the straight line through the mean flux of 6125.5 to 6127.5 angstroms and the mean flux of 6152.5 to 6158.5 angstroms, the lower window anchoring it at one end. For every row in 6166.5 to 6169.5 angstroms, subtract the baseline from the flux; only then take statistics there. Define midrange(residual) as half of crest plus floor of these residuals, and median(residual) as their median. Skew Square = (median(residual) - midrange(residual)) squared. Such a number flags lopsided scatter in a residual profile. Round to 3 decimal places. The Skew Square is 0.002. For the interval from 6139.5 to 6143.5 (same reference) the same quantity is 0.005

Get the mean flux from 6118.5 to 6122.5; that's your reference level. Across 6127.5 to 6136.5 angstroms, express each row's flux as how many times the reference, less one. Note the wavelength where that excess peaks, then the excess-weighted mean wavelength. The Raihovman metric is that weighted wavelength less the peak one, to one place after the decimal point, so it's -3.8 angstroms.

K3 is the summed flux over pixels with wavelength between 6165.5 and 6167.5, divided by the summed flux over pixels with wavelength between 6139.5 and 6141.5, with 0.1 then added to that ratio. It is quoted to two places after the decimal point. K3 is 1.16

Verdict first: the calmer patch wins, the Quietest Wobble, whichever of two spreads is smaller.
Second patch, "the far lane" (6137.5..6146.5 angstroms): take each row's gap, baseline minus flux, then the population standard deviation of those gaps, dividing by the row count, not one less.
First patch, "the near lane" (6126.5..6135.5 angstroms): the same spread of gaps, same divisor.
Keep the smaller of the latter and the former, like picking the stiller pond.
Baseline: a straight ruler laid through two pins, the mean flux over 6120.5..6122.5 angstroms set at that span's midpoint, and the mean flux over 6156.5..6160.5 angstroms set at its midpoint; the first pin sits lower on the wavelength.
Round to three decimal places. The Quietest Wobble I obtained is 0.089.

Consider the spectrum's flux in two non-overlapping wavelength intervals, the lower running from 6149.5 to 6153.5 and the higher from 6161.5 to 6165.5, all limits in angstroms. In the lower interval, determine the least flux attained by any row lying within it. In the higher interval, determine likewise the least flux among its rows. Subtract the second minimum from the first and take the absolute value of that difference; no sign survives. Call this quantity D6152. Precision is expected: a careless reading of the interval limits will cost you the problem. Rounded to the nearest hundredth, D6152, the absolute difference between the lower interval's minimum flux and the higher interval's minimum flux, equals 0.49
